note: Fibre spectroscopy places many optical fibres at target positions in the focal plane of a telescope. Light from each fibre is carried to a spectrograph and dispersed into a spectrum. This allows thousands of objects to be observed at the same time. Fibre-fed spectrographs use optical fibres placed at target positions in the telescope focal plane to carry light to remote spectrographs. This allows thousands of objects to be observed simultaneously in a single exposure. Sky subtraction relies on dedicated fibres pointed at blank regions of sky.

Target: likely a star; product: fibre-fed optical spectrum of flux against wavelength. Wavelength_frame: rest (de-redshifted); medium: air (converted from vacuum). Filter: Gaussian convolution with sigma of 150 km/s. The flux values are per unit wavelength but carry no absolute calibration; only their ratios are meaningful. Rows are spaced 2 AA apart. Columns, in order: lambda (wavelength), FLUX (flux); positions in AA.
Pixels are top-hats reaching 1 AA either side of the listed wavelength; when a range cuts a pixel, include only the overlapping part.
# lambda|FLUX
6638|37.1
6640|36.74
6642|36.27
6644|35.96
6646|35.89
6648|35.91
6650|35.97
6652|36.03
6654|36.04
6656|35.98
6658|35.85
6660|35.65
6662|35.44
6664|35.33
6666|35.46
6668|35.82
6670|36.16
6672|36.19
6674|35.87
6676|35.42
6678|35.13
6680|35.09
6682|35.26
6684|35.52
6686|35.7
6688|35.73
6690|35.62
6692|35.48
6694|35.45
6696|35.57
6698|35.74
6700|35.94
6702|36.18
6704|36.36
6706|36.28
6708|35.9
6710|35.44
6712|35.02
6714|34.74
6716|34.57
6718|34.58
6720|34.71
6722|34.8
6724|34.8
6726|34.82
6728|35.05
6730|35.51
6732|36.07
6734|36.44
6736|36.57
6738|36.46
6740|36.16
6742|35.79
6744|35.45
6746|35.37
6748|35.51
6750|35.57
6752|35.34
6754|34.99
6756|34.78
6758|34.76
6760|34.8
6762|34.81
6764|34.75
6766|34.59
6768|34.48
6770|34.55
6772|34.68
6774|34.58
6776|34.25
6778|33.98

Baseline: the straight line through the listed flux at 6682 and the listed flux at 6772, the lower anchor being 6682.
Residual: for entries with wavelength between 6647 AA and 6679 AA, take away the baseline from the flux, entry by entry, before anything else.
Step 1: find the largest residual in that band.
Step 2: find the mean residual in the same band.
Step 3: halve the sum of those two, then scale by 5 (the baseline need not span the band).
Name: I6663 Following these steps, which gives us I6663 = 3.1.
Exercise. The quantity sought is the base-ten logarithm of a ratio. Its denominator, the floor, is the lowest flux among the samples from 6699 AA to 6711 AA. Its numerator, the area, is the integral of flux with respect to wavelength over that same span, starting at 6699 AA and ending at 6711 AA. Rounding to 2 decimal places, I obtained 1.09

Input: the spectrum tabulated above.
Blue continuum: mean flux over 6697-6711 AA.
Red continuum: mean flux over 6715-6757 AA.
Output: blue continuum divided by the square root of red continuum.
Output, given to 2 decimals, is 6.05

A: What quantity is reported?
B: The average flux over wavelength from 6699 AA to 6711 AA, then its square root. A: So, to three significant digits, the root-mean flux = 6.00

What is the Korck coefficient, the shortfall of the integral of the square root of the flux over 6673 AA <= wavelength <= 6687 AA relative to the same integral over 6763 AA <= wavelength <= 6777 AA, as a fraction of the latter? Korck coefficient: -0.0125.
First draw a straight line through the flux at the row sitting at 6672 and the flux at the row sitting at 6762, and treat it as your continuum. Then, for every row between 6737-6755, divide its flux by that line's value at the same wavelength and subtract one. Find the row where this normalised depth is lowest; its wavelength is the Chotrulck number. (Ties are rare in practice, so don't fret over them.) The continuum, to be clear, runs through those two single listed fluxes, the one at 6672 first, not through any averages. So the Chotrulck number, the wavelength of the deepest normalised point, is 6754 AA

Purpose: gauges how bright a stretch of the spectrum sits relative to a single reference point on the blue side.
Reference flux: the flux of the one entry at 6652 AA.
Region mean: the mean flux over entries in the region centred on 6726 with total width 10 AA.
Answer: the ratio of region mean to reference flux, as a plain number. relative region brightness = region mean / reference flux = 0.97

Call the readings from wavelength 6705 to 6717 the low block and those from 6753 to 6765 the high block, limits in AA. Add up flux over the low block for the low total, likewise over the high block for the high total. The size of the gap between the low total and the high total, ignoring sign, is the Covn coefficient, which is 3.1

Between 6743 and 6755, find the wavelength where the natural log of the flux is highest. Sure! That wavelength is 6750 AA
